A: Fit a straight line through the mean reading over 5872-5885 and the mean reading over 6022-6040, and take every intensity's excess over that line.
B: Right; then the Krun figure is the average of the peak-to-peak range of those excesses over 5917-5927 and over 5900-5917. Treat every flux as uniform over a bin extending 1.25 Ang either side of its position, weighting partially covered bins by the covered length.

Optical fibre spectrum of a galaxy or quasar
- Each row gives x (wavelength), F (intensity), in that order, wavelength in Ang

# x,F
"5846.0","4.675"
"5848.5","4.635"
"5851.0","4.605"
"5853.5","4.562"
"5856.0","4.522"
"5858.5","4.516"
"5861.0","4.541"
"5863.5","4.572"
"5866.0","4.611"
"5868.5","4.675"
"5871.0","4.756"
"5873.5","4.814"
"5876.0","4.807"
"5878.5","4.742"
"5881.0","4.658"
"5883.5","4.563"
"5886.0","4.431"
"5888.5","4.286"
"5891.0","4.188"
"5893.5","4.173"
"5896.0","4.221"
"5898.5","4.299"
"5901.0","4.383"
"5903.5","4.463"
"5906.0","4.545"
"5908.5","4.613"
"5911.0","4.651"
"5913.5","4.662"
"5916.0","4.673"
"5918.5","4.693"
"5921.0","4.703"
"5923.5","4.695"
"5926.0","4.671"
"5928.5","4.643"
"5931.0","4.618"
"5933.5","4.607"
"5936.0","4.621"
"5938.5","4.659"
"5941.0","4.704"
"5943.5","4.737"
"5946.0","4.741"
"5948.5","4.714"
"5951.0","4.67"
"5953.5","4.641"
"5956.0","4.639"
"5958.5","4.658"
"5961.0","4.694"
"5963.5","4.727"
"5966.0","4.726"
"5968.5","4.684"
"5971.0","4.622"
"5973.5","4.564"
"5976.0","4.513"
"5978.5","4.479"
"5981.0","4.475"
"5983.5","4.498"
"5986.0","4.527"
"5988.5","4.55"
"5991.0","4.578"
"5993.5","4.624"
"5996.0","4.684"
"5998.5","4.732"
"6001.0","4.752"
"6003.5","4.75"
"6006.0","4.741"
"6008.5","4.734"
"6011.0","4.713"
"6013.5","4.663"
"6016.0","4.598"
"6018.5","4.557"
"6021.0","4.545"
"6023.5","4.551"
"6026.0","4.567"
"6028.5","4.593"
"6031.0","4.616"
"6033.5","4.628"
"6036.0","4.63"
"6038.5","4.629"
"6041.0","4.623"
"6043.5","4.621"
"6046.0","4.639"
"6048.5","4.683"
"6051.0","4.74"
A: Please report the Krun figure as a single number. 0.16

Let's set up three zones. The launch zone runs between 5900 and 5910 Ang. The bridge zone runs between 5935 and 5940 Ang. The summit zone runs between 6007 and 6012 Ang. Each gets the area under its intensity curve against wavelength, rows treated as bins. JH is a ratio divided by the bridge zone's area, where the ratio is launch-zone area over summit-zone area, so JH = 0.082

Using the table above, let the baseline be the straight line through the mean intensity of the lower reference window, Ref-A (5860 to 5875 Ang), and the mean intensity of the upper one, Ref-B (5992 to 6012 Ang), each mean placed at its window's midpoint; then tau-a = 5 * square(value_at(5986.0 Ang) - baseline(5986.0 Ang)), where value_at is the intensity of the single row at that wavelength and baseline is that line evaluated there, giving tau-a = 0.17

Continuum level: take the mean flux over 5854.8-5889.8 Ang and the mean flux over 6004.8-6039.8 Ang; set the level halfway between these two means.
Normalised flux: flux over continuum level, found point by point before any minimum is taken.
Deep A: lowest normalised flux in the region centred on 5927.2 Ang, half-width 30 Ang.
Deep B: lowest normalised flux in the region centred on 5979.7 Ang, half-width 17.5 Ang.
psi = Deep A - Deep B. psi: -0.04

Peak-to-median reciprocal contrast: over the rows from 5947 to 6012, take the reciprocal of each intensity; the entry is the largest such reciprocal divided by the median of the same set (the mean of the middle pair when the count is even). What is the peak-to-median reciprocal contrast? 1.04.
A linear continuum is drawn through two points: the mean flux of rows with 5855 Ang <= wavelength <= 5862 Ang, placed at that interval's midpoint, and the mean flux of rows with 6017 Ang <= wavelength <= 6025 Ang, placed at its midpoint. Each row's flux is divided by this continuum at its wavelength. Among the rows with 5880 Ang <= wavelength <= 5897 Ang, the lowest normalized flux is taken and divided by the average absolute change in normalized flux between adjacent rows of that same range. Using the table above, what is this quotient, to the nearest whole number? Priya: 47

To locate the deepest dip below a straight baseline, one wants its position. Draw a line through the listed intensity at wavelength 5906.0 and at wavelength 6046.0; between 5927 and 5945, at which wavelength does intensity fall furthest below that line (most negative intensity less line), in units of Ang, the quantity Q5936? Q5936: 5933.5 Ang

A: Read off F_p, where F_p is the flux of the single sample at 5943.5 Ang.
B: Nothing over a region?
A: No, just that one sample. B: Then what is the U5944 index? 4.737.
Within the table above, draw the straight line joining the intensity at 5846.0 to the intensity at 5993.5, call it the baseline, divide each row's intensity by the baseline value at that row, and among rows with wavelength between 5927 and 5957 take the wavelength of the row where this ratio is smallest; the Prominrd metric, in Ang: 5933.5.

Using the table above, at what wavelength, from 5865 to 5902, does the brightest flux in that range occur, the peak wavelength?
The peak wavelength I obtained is 5873.5 Ang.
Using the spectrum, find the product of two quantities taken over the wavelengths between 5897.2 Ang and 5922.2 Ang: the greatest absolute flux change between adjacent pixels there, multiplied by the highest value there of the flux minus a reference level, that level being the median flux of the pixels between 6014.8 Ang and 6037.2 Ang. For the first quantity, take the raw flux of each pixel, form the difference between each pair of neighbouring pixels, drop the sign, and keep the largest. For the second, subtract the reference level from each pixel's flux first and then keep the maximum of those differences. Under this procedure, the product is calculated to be 0.0092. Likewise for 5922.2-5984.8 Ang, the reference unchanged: 0.0092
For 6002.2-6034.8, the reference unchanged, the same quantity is 0.0102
